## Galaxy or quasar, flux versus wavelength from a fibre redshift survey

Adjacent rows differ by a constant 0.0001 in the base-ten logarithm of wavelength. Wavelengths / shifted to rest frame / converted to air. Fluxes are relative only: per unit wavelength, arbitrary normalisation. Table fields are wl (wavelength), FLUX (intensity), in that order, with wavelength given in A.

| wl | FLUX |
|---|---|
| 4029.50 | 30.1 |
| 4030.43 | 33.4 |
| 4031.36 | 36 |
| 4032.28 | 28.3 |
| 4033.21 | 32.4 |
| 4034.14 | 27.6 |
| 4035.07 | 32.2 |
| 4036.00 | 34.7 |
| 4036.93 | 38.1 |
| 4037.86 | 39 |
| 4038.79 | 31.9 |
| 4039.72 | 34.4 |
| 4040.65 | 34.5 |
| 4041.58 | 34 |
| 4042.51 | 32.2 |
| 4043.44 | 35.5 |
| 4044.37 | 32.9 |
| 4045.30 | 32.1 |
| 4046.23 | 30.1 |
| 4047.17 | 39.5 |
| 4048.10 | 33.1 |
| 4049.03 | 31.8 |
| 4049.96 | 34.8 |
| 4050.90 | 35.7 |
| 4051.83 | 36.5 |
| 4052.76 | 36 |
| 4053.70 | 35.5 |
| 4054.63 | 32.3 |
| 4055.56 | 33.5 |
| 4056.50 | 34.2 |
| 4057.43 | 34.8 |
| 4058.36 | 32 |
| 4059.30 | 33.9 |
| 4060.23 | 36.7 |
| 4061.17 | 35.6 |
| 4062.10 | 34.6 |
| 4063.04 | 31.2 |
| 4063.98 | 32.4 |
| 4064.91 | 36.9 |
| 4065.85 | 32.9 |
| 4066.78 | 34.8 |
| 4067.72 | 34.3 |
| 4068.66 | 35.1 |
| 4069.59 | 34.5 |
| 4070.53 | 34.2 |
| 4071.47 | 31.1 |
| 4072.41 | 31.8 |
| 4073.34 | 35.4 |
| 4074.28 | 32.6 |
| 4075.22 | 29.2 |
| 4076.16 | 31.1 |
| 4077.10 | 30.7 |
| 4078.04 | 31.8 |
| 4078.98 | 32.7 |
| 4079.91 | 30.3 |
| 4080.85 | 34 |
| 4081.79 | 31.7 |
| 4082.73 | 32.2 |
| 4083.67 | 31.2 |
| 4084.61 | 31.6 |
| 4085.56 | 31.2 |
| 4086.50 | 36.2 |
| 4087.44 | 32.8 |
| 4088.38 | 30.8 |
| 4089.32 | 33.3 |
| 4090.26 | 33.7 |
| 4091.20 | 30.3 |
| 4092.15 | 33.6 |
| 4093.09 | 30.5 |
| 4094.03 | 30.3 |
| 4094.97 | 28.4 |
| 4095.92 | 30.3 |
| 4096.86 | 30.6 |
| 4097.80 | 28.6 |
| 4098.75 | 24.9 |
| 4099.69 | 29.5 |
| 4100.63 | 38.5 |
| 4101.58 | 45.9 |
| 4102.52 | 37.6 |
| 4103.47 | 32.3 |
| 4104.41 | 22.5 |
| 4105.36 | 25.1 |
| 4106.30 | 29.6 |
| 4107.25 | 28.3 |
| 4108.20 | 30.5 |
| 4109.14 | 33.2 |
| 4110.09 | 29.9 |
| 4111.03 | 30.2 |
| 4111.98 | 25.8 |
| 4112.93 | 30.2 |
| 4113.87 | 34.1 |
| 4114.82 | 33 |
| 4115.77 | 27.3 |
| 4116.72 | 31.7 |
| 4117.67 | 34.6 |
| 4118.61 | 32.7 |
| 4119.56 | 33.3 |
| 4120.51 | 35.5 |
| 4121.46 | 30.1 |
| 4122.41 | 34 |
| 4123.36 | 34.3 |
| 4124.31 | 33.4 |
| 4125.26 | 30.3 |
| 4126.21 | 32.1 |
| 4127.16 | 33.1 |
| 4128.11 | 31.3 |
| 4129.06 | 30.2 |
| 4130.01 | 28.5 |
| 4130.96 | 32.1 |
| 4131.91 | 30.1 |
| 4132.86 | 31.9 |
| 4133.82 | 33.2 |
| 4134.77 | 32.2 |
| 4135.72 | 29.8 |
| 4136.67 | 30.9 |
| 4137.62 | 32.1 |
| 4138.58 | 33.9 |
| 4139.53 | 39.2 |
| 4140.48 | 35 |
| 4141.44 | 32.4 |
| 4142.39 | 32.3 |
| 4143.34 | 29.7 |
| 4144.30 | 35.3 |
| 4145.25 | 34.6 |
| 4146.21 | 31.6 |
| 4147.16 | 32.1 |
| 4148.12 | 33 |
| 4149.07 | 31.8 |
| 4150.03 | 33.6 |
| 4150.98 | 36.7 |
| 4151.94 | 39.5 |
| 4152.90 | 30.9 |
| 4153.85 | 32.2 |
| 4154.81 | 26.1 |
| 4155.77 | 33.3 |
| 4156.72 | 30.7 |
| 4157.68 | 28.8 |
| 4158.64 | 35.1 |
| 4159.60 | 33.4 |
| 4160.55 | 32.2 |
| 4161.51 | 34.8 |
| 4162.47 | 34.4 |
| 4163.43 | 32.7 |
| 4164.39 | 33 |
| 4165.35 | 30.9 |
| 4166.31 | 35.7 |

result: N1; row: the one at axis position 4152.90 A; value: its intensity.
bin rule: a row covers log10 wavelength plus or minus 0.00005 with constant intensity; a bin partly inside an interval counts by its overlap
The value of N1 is 30.9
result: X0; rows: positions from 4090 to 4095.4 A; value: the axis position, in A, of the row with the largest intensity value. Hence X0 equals 4090.26 A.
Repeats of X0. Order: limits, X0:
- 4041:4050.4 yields 4047.17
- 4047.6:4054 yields 4051.83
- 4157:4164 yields 4158.64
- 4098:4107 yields 4101.58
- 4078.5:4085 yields 4080.85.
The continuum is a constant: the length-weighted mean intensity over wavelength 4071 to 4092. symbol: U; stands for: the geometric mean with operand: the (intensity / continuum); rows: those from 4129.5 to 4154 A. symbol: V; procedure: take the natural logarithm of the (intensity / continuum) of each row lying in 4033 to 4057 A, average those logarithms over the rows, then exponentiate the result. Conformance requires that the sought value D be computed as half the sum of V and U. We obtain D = 1.039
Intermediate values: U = 1.021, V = 1.06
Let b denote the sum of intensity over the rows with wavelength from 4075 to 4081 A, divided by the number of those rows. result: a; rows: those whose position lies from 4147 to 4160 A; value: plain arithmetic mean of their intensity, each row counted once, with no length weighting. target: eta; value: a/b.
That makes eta 1.04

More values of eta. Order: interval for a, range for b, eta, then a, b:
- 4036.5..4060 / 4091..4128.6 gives 1.09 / 34.3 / 31.4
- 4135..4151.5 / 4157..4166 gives 1.01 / 33.2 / 32.8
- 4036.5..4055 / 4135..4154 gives 1.03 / 34.5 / 33.3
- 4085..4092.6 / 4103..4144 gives 1.04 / 32.7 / 31.4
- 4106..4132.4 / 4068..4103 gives 0.97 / 31.4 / 32.4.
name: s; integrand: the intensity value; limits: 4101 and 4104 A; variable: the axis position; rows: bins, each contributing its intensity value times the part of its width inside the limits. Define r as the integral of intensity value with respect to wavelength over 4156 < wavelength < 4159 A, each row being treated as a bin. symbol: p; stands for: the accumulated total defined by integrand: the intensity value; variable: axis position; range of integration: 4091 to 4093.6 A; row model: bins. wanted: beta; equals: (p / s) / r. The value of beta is 0.0075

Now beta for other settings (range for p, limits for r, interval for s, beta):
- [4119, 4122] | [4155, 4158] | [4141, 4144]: 0.0113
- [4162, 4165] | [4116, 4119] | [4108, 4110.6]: 0.0125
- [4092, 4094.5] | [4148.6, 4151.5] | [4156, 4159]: 0.0084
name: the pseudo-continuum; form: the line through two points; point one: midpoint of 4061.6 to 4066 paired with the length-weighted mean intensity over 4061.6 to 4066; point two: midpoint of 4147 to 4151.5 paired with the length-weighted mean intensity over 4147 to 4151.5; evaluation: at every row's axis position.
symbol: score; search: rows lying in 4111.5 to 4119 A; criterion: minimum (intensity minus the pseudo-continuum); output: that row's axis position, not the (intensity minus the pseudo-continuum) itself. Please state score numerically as 4111.98 A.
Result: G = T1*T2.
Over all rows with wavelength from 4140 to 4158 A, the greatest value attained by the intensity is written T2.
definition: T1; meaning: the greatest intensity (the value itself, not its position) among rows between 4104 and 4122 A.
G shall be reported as 1402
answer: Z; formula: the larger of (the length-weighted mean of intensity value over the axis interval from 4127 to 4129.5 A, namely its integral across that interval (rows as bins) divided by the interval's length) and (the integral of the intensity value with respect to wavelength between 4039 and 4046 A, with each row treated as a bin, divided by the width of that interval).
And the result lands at 33.5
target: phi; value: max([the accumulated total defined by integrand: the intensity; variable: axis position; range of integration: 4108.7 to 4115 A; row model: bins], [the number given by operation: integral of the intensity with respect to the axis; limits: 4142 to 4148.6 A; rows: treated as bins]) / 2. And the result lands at 108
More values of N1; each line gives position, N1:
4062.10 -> 34.6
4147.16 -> 32.1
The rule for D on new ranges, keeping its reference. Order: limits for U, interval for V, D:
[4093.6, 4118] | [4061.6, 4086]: 0.984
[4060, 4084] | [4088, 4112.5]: 0.991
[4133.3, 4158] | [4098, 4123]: 0.994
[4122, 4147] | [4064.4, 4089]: 1.013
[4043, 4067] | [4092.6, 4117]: 1.006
